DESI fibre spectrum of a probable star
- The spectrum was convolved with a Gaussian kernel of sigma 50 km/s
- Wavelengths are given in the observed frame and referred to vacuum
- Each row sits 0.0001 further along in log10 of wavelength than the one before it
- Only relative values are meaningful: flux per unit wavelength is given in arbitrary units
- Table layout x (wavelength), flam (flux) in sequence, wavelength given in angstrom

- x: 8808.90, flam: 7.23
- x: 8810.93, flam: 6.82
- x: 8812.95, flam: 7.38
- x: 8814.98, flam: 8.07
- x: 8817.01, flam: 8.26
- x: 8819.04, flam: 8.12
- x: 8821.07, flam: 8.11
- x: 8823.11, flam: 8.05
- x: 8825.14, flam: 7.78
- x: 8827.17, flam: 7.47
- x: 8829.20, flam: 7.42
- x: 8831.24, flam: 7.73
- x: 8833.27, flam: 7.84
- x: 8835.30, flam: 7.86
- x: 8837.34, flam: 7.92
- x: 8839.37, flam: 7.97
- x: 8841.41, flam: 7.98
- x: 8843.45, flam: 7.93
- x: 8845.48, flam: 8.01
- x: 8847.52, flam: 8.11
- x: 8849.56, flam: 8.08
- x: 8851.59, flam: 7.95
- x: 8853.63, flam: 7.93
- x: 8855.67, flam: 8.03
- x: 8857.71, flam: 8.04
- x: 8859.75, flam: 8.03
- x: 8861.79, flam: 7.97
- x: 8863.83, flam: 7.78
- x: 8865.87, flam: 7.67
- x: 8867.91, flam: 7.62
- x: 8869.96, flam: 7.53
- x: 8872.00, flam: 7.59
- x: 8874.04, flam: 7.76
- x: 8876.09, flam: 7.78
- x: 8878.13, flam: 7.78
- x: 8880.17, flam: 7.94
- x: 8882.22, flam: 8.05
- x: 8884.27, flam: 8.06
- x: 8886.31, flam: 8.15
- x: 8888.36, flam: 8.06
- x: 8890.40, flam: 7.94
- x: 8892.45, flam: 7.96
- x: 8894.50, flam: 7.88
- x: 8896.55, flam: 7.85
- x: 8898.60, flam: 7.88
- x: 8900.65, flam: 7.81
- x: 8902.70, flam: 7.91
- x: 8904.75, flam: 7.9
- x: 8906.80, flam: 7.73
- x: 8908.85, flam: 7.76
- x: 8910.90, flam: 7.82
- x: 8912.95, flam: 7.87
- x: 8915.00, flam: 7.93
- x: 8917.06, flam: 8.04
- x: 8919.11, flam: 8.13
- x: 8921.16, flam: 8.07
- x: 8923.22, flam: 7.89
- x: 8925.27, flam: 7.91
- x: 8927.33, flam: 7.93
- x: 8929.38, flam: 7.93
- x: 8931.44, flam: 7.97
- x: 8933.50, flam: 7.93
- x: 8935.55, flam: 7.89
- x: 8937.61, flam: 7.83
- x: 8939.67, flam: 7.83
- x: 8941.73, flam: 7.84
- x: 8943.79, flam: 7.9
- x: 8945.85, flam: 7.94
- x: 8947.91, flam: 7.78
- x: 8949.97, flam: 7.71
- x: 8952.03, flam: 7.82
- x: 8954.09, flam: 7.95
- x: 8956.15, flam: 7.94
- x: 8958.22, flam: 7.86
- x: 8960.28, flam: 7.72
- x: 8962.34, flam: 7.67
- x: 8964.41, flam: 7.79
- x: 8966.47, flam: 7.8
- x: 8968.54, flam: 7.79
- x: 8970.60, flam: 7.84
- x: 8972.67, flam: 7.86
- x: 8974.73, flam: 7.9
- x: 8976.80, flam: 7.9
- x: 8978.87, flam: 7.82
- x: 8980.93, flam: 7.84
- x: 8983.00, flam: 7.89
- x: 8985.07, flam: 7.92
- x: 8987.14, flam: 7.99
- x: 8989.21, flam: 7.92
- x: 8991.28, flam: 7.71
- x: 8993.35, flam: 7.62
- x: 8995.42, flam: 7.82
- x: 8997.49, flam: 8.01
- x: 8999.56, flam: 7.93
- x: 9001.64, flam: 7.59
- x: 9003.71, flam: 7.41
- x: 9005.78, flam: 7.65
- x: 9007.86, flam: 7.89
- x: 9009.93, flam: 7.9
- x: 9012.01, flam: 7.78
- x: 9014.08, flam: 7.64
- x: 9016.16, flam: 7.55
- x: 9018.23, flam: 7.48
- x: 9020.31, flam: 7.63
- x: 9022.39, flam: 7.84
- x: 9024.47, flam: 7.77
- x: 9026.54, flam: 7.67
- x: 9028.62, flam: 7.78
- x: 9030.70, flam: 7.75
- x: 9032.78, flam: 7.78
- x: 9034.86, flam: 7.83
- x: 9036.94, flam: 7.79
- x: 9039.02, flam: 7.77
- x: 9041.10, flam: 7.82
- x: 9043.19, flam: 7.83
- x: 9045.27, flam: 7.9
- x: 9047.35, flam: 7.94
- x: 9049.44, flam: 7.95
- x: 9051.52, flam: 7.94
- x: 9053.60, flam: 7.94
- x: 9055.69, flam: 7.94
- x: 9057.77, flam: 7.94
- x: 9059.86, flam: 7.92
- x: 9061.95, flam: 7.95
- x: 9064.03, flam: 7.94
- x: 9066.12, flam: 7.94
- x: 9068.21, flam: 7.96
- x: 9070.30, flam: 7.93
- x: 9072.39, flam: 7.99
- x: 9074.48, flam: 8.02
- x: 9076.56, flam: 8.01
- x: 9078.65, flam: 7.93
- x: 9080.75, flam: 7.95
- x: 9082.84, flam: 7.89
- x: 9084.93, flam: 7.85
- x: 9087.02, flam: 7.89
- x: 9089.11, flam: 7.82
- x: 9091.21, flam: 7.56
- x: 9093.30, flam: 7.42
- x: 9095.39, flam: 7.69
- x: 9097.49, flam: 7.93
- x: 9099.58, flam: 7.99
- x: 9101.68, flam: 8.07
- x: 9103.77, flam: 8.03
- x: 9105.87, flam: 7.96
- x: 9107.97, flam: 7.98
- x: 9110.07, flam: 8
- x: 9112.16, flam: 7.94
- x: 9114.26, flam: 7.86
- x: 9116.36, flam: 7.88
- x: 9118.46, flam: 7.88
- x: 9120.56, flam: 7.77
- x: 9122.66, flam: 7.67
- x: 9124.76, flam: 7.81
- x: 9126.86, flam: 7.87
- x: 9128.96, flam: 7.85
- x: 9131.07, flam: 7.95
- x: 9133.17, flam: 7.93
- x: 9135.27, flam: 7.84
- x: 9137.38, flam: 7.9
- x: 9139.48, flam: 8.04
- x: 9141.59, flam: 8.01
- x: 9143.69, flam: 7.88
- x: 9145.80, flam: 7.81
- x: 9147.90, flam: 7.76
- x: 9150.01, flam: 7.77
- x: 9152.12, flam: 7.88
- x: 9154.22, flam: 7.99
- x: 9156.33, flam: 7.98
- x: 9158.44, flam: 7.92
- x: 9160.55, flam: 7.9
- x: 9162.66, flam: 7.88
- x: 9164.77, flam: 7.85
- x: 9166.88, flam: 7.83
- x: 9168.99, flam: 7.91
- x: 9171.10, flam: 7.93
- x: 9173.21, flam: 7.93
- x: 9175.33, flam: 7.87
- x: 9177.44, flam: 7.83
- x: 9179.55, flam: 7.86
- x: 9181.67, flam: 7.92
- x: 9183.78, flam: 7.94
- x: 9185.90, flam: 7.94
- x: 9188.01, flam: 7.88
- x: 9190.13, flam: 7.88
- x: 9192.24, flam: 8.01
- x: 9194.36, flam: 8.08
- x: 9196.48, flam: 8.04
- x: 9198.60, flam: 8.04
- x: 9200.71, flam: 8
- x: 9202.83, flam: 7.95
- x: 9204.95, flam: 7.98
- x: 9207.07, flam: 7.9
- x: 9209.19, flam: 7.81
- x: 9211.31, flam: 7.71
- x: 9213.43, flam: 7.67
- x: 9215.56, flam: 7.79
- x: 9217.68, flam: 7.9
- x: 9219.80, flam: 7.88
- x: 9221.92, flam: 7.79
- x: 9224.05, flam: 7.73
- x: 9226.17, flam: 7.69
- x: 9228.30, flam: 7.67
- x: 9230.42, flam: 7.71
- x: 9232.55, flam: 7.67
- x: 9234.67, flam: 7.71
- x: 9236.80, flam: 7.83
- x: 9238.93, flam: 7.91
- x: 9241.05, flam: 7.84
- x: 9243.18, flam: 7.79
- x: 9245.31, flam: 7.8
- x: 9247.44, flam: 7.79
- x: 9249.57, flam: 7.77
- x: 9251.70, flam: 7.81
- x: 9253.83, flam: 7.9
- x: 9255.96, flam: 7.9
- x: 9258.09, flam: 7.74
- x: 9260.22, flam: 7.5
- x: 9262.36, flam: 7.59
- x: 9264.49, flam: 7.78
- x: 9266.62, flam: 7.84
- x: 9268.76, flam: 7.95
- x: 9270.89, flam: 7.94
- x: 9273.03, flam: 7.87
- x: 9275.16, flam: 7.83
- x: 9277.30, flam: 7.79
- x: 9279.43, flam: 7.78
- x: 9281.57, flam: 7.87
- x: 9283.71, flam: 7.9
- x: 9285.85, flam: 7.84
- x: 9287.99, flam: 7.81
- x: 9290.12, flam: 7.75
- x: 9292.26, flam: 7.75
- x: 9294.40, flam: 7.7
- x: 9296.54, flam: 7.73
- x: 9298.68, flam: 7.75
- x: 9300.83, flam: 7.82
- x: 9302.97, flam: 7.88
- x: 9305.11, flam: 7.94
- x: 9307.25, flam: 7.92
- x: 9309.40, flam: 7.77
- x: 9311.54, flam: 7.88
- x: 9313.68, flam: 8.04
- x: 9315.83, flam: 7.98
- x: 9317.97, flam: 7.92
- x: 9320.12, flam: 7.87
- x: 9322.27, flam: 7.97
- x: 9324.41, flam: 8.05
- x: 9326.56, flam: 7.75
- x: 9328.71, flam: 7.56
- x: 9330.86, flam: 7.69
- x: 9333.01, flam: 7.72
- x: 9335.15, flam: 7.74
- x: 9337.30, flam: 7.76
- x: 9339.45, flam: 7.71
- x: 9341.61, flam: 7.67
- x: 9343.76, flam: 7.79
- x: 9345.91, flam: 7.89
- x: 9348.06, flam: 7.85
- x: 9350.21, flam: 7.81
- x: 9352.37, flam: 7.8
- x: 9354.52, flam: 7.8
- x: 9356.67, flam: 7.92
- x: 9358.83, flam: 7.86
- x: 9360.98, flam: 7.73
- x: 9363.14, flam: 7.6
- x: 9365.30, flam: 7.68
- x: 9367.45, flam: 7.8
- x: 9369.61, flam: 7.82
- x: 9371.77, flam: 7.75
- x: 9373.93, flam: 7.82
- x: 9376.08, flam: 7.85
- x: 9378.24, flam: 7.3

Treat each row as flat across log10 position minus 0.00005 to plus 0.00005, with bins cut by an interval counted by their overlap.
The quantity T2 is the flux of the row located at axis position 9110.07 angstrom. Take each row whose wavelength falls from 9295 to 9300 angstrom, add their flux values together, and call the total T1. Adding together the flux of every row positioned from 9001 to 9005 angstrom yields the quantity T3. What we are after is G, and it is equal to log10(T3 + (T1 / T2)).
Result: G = 1.23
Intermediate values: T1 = 15.5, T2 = 8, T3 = 15.0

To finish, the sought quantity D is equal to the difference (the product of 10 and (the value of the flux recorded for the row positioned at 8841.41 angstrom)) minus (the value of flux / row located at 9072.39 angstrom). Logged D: 71.8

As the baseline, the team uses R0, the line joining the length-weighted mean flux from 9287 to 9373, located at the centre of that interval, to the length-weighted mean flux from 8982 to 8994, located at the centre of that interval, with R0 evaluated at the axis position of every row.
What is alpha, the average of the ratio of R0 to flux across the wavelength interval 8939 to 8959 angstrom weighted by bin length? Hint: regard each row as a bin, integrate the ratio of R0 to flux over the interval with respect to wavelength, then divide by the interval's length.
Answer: 1.00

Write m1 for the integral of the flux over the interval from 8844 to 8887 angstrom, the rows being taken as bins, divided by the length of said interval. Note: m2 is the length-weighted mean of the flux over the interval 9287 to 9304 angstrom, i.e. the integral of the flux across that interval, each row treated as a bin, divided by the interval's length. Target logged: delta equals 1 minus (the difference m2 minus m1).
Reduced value 1.12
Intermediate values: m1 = 7.90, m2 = 7.77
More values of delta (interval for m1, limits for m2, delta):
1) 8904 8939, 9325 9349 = 1.17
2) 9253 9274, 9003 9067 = 0.99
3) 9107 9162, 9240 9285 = 1.08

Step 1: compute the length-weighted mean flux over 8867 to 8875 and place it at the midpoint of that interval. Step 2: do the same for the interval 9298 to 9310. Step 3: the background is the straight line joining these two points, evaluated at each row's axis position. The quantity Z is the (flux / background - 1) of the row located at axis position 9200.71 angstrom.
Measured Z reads 0.026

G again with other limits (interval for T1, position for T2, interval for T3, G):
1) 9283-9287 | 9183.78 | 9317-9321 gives 1.25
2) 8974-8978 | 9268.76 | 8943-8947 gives 1.25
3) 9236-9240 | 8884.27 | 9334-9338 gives 1.24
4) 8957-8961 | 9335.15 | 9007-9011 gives 1.25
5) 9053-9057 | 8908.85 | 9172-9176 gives 1.25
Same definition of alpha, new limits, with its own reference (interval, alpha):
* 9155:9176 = 0.99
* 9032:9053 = 1.00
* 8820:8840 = 1.01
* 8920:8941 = 0.99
